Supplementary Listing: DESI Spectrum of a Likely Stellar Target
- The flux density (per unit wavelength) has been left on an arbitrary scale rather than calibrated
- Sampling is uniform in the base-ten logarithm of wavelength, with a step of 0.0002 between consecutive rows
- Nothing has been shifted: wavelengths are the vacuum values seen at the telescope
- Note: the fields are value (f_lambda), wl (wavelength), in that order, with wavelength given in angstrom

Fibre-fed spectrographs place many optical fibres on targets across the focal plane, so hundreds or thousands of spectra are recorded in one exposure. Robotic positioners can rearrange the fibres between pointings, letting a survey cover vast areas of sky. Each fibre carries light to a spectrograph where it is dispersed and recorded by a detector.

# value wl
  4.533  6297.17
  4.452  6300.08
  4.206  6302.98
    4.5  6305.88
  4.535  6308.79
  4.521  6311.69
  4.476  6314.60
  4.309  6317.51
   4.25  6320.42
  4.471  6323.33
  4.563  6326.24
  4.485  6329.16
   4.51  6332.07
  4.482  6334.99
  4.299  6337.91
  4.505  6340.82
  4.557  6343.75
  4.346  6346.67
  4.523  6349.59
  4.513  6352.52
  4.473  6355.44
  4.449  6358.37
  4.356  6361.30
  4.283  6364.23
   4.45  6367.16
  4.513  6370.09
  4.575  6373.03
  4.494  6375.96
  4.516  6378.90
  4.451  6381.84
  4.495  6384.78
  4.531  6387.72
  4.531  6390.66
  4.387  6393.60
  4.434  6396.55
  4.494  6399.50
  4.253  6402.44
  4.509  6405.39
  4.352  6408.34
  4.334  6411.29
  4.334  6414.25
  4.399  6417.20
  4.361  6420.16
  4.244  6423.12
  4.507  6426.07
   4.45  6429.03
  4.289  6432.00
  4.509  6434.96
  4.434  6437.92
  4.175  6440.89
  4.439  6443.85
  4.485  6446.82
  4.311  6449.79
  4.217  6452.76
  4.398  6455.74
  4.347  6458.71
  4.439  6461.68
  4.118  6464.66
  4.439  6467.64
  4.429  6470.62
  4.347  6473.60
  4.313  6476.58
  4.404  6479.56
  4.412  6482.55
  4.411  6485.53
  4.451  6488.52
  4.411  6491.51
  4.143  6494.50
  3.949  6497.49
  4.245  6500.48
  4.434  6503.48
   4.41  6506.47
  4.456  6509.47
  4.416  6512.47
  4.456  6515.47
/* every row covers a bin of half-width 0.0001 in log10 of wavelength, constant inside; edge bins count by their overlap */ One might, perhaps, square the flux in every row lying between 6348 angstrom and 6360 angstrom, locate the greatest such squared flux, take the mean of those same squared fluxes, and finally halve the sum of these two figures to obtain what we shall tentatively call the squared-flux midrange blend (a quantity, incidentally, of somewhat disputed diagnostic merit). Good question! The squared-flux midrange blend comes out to 20.3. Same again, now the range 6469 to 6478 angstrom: 19.3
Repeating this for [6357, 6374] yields 20.3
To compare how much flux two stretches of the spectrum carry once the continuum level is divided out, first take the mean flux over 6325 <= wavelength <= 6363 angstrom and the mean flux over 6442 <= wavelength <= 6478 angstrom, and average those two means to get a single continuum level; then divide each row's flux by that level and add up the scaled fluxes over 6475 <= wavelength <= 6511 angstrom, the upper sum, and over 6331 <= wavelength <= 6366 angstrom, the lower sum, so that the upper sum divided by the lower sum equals 1.0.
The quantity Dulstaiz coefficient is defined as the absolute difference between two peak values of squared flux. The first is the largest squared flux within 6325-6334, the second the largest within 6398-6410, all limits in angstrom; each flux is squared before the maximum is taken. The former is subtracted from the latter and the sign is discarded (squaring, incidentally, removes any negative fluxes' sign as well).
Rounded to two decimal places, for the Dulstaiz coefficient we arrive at 0.49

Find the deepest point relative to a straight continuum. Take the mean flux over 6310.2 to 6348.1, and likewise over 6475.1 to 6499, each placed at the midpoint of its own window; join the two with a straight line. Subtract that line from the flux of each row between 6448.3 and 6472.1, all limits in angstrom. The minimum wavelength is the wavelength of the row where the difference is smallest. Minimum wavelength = 6464.66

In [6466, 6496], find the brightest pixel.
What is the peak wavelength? 6488.52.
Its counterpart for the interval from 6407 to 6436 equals 6434.96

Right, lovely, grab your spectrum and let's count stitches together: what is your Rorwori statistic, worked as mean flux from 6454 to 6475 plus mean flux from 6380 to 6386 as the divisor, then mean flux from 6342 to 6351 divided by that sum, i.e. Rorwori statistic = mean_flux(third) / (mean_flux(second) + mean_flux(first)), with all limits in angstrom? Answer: 0.507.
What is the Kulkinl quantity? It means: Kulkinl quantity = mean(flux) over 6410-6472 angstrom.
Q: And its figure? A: 4.36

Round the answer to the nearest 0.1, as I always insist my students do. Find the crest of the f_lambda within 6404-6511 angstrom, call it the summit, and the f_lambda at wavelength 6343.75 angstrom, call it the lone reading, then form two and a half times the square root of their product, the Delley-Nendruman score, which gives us 11.3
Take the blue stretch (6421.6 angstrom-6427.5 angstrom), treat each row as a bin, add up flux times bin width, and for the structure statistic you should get 26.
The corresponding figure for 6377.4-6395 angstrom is 79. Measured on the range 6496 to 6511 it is 64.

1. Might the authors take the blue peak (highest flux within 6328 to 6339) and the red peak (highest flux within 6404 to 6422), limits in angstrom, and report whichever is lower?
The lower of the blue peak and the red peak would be 4.51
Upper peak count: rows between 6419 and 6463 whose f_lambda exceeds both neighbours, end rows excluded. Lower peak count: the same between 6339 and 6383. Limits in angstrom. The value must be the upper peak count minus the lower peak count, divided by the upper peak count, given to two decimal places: 0.00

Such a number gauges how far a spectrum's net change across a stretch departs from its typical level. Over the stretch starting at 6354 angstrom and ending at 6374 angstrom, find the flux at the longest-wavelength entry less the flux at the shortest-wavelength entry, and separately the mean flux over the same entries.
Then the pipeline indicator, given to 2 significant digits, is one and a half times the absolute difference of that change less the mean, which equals 6.5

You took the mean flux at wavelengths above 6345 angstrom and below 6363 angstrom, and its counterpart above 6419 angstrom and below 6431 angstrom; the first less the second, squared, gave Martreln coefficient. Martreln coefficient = 0.003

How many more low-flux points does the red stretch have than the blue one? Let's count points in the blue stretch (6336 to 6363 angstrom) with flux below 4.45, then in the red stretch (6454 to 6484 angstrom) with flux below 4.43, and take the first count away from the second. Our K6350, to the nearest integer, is 4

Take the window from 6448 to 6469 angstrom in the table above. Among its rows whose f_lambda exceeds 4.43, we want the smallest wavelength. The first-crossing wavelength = 6461.68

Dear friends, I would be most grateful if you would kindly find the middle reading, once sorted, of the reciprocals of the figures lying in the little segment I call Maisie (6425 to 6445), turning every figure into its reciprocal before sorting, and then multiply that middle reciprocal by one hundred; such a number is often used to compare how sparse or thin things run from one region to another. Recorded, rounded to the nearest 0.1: 22.5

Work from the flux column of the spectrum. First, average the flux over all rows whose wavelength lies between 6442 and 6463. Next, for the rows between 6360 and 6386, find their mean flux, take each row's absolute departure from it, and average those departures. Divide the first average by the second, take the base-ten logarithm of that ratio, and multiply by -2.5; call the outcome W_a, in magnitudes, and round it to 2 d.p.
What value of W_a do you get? -4.55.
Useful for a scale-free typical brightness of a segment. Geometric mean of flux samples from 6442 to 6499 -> 4.34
